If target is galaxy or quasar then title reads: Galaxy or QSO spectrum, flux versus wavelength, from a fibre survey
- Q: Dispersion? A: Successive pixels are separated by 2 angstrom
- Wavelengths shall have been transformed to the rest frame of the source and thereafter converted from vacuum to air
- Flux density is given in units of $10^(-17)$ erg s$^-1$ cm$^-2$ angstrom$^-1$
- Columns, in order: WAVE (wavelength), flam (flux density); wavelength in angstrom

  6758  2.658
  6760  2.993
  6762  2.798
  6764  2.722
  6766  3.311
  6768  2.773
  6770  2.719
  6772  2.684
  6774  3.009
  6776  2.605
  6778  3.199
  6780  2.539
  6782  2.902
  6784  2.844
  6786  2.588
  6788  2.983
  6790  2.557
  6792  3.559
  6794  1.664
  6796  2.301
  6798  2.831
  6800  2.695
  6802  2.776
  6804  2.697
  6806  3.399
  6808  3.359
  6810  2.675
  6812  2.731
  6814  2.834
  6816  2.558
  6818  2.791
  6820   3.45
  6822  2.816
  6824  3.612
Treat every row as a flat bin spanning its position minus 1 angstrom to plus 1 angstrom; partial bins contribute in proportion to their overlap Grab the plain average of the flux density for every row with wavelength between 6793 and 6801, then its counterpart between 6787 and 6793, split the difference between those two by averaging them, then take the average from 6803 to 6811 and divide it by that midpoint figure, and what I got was 1.122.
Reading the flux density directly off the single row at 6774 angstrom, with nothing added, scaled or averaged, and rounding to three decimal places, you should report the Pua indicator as 3.009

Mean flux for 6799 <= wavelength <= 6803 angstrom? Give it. 2.74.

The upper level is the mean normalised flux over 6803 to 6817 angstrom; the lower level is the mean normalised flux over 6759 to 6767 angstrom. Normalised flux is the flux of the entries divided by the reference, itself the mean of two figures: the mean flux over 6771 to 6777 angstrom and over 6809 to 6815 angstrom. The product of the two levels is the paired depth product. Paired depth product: 1.13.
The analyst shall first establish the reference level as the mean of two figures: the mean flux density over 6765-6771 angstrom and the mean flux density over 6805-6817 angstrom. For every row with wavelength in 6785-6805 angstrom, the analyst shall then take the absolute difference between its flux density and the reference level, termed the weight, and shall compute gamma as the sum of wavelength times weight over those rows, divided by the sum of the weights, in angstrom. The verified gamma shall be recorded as 6794.2 angstrom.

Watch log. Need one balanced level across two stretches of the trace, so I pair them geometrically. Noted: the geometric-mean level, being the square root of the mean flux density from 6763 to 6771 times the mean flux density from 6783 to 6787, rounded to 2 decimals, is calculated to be 2.80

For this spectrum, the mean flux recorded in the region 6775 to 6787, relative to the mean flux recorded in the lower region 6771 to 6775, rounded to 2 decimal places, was 0.98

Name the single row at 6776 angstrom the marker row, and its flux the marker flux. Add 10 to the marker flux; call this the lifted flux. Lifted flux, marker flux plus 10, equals 12.6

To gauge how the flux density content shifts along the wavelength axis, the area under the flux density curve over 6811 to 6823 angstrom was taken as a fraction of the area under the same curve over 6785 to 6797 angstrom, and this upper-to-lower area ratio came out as 1.10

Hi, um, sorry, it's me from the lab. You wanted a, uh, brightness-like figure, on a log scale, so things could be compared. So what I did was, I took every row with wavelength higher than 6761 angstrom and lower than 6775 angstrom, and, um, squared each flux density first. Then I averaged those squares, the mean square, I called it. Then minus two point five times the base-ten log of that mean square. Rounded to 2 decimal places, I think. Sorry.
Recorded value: -2.29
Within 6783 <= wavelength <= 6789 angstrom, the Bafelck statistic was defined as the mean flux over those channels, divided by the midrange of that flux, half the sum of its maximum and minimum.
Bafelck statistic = 1.01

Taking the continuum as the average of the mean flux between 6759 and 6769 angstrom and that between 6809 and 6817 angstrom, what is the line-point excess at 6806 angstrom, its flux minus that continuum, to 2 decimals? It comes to 0.59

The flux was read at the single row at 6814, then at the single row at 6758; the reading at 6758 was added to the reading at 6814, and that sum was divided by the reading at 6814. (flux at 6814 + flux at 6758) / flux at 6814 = 1.94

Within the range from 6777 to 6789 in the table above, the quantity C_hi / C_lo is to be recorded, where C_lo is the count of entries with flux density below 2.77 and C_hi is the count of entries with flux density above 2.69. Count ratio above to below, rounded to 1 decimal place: 2.0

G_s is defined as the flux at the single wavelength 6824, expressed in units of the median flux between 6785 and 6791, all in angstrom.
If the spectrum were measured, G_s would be 1.40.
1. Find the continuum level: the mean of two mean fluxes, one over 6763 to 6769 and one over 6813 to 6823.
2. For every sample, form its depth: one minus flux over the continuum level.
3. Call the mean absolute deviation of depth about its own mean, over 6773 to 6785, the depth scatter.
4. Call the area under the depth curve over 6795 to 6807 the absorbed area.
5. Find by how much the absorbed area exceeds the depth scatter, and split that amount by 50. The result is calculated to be 0.0094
